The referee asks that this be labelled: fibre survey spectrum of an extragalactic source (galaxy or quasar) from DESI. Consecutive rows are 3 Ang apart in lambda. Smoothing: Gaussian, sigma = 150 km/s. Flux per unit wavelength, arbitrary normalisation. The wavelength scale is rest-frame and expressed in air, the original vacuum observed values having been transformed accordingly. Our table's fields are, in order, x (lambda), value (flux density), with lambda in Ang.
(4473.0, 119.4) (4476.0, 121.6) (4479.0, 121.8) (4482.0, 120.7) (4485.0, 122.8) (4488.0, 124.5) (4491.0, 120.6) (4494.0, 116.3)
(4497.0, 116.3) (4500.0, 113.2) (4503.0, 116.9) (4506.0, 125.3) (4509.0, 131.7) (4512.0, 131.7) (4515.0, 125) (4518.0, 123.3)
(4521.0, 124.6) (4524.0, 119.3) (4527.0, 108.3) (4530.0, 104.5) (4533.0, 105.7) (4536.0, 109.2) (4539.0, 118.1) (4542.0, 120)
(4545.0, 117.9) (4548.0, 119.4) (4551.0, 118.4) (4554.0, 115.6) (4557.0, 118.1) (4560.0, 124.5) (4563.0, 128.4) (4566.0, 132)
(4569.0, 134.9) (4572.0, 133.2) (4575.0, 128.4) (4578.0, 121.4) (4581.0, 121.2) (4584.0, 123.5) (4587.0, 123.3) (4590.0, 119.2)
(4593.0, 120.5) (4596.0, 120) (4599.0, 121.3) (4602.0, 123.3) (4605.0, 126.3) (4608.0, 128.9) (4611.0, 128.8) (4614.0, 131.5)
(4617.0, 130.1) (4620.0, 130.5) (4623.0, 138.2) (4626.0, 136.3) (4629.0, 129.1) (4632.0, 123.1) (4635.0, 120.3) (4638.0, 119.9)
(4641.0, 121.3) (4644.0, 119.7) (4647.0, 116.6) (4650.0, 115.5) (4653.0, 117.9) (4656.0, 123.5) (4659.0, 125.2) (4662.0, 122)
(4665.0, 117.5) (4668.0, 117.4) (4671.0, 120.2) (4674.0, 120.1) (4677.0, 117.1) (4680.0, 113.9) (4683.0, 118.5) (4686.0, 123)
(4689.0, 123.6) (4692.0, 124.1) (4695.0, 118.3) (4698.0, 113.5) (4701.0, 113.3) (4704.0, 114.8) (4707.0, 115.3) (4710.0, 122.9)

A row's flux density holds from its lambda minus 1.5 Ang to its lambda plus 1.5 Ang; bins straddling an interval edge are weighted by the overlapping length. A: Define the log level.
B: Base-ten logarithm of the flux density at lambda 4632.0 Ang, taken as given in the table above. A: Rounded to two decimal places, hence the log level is 2.09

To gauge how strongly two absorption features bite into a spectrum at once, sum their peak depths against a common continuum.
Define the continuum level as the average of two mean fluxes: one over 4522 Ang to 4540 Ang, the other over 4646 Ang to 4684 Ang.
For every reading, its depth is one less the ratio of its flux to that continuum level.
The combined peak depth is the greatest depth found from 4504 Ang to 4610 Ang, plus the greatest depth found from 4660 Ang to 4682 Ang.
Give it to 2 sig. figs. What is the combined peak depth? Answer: 0.10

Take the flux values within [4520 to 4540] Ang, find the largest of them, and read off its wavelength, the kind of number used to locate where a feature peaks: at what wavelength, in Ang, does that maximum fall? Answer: 4521.0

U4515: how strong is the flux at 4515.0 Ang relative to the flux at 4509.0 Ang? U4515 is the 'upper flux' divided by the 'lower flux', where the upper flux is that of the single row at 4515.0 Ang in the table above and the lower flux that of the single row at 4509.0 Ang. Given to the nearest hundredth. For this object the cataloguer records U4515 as 0.95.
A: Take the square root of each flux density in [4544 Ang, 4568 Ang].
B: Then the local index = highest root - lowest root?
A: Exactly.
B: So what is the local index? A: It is 0.74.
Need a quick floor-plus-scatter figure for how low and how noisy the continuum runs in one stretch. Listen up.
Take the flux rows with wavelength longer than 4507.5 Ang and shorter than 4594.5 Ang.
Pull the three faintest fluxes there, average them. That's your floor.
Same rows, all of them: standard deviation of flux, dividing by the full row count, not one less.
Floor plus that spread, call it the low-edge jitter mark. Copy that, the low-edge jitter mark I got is 114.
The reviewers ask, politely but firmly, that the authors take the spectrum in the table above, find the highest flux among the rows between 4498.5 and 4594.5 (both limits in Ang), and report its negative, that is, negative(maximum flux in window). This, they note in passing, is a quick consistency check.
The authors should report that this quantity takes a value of -135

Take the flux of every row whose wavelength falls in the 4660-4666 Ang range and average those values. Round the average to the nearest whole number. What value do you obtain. 120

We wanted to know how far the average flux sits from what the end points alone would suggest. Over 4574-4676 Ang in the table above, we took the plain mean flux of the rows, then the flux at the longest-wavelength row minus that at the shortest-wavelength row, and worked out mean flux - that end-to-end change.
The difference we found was 132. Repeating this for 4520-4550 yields 120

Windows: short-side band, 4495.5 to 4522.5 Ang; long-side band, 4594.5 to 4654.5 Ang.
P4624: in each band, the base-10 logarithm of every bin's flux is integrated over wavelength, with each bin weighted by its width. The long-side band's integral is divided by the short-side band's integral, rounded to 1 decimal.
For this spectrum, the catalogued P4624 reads 2.2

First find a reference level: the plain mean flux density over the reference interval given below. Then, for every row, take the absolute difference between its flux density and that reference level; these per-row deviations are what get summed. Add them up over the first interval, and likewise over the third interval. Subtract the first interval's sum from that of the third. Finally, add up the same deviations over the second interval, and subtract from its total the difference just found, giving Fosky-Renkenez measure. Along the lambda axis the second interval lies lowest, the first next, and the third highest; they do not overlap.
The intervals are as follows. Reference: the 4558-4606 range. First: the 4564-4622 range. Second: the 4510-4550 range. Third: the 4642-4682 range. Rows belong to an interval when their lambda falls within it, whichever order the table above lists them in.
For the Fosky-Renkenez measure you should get 118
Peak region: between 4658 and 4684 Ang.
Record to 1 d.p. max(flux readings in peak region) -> 125.2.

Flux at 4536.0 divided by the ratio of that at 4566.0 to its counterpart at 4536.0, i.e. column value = 90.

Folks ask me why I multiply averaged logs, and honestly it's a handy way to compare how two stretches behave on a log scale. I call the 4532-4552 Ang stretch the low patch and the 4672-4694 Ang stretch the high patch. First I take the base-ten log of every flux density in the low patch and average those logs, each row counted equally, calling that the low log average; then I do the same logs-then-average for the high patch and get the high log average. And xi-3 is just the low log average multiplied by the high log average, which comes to 4.29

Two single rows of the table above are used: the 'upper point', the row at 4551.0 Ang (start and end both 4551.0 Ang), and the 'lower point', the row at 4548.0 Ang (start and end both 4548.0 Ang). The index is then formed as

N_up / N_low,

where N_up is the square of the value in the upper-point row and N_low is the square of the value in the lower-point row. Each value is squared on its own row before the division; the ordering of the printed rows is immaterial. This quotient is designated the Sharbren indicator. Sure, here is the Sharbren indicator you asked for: 0.98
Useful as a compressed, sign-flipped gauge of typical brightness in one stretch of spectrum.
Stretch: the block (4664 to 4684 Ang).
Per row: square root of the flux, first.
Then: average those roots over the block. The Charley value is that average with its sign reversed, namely -10.85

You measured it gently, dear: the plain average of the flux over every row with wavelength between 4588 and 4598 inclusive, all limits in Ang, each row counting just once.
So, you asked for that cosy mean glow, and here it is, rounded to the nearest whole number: 120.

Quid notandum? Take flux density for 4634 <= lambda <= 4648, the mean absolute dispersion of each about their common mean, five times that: 5.9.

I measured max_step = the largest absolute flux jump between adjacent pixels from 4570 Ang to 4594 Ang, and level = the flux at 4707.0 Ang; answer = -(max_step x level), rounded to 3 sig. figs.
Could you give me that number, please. -807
